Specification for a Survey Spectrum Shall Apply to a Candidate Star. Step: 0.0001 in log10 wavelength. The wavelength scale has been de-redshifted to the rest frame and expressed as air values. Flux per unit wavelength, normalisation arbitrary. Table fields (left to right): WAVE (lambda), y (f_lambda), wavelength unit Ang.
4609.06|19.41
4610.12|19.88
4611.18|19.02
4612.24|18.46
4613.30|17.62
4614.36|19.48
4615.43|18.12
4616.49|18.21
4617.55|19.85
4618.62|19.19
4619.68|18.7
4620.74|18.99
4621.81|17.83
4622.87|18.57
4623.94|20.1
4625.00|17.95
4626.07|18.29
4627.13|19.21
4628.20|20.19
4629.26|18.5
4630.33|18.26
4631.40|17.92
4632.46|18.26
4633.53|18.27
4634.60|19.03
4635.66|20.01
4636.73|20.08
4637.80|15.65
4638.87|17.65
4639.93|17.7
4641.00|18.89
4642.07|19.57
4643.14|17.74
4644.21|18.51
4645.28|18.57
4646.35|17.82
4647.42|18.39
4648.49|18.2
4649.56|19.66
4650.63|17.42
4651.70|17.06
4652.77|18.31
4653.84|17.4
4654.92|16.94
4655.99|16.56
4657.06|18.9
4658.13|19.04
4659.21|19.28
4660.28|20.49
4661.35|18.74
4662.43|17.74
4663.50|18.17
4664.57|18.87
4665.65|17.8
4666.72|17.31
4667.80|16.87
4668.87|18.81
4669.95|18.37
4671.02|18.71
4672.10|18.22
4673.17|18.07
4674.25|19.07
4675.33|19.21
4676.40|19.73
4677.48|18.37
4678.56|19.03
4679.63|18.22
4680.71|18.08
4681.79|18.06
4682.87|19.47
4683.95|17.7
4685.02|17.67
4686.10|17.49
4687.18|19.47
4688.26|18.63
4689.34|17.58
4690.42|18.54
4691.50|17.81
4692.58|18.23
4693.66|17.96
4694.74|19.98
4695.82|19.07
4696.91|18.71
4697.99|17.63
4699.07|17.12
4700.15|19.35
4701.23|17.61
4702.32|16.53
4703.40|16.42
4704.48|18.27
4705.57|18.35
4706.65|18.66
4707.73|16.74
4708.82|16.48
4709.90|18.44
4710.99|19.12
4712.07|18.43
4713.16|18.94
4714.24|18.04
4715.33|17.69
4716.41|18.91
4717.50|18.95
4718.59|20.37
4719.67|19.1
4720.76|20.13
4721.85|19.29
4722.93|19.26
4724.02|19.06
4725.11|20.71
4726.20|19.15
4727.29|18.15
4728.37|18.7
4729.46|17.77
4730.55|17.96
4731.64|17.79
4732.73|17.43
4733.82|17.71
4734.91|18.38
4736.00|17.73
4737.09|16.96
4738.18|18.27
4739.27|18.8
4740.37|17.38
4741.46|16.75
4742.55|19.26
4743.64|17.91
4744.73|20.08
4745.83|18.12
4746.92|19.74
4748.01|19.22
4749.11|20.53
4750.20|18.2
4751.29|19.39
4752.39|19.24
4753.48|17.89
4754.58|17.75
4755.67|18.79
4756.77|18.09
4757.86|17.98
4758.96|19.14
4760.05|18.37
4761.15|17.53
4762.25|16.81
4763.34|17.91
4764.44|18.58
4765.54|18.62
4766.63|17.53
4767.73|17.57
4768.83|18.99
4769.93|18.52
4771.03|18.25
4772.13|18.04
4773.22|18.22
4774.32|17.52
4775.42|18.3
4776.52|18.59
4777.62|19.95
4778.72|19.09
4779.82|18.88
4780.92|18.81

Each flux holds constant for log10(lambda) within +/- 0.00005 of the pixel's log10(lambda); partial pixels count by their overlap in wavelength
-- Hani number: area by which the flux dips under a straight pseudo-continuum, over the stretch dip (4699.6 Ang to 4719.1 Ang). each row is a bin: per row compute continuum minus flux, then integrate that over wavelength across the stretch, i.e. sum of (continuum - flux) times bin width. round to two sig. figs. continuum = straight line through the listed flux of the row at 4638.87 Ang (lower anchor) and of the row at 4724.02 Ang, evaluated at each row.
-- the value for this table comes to 12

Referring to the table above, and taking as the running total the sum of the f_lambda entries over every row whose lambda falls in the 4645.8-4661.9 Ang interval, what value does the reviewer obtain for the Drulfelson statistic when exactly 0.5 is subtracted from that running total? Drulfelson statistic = 274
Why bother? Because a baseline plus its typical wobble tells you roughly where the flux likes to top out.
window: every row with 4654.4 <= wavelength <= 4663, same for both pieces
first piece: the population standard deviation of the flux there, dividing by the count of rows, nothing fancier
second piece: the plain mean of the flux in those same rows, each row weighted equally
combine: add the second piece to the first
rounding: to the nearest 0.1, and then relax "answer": 19.7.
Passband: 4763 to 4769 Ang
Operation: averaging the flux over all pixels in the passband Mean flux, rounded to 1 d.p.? 18.2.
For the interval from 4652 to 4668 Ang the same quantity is 18.2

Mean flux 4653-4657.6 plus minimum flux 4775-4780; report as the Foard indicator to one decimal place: 35.8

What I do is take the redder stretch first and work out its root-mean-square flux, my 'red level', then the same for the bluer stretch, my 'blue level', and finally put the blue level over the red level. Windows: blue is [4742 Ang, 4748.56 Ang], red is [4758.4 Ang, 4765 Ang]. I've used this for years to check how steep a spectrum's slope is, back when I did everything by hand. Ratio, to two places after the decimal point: 1.06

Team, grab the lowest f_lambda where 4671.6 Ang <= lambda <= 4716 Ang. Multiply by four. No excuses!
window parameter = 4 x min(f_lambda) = 65.7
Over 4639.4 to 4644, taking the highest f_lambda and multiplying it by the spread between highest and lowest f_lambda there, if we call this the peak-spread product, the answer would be 37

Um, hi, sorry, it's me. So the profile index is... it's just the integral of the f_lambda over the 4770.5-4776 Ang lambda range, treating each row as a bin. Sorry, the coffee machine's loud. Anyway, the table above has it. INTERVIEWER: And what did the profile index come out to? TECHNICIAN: 99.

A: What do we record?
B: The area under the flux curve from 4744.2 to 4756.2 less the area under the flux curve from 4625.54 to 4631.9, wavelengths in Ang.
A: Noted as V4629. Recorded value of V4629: 109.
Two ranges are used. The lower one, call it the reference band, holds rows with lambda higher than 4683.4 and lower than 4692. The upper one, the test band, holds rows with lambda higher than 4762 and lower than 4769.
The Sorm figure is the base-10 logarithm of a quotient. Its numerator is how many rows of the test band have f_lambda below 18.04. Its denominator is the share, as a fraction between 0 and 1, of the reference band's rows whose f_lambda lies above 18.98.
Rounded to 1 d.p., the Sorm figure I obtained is 1.5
